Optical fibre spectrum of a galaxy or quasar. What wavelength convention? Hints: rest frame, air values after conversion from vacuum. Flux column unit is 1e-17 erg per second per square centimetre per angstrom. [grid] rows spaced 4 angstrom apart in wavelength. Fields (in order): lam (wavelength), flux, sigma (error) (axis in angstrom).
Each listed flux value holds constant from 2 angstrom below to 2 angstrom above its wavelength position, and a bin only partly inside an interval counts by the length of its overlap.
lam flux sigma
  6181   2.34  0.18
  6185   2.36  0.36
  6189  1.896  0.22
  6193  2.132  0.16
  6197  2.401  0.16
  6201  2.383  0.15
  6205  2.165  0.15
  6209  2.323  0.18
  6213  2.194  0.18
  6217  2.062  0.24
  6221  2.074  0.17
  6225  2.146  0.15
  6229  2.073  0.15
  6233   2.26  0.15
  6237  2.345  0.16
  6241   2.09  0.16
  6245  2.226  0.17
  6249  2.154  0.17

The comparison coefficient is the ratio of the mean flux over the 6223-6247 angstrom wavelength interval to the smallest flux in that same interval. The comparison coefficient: 1.06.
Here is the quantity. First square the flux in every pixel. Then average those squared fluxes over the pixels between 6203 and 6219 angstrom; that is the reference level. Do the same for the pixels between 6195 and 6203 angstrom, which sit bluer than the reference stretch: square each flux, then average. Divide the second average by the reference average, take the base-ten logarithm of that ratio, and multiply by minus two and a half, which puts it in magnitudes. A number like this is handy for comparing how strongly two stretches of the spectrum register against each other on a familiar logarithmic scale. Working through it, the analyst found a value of -0.19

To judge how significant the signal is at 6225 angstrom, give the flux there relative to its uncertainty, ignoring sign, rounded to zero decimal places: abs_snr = 14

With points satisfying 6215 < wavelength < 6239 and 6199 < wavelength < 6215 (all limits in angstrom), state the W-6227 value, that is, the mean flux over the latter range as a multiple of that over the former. 1.05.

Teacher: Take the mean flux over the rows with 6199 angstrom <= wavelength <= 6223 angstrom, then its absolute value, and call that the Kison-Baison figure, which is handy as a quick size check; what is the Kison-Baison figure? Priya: 2.200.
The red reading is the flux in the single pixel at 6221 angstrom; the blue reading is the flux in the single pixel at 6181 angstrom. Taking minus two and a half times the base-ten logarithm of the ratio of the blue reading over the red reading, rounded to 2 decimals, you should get -0.13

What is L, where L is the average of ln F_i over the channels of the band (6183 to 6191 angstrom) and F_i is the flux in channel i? 0.75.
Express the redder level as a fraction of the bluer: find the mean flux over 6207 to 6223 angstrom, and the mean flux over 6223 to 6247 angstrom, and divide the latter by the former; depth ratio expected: 1.01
